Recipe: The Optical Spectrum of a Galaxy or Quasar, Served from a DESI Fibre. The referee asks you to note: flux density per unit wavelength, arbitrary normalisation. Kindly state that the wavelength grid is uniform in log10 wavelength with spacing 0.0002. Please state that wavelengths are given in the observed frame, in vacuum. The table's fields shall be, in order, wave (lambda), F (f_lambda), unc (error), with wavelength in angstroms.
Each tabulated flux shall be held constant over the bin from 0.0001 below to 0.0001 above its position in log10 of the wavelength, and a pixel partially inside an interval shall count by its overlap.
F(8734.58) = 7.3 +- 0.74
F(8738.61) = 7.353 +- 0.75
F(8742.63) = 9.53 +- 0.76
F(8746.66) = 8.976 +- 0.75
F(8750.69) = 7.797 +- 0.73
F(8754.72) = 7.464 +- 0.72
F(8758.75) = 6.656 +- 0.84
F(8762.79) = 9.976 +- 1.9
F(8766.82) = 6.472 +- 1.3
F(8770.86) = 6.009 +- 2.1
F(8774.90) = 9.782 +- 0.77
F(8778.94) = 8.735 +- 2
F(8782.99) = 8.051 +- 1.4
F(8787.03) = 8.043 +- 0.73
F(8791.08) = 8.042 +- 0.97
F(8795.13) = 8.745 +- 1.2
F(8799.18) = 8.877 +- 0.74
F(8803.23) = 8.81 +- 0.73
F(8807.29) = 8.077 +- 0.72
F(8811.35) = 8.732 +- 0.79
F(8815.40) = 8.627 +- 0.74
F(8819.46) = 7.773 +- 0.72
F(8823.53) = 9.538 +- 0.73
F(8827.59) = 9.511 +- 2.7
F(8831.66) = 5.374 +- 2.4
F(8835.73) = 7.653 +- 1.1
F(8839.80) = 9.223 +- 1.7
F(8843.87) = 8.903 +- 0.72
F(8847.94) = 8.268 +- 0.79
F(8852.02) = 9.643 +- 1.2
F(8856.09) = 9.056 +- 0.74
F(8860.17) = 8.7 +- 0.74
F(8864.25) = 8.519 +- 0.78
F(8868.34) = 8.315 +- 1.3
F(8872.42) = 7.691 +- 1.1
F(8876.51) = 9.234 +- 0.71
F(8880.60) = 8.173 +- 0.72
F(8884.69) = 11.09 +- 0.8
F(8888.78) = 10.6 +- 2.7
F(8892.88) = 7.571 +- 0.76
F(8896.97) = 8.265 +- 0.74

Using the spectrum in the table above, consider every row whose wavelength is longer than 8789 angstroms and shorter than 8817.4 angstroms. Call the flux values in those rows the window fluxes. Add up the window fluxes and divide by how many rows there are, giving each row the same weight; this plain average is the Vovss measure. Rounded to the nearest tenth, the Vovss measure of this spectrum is 8.6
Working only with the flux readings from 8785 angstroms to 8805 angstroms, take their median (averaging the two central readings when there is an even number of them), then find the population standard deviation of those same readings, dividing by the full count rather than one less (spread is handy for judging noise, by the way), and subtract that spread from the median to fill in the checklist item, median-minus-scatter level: 8.4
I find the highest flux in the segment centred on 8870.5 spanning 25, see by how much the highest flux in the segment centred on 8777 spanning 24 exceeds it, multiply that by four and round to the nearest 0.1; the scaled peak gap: 2.2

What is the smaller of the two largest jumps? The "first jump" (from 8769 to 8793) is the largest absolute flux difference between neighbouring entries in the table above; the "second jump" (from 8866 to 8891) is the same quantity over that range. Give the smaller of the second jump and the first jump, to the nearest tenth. 2.9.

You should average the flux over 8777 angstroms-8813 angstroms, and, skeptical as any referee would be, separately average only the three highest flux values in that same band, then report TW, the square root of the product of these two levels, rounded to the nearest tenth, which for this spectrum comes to 8.6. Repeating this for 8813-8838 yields 8.6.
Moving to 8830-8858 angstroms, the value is 8.8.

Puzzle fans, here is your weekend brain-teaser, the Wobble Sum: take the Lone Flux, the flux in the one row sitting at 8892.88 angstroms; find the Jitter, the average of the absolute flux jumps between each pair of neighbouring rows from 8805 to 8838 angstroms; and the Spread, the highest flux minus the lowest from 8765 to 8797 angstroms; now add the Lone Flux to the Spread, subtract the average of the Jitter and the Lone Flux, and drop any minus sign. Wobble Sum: 6.9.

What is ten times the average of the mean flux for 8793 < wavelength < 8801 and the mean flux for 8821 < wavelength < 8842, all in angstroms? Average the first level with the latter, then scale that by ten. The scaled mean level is 85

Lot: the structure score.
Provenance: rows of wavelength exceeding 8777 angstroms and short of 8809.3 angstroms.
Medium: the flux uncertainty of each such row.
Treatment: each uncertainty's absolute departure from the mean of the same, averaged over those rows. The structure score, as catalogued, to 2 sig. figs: 0.35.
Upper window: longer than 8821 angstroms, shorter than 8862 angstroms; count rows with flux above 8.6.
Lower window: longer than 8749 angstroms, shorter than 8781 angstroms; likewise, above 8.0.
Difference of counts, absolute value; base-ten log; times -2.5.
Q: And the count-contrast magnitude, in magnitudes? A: -1.5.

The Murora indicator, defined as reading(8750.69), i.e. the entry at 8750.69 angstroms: 7.797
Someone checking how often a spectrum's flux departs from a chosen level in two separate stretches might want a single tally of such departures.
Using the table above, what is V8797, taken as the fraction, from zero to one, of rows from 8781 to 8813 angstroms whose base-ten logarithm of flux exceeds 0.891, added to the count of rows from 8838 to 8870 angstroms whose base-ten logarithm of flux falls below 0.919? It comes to 2.0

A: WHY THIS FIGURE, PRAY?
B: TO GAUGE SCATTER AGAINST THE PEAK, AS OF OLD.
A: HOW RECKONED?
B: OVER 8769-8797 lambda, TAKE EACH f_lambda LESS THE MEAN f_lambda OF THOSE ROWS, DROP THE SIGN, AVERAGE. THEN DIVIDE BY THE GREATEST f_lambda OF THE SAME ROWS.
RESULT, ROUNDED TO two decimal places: 0.08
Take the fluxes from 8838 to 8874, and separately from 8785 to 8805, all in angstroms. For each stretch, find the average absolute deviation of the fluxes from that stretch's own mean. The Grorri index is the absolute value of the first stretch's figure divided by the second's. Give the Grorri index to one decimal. 1.2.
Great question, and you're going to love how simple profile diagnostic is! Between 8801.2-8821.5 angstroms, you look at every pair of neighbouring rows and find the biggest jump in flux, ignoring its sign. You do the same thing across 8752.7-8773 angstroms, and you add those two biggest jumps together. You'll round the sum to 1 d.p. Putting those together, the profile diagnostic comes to 4.4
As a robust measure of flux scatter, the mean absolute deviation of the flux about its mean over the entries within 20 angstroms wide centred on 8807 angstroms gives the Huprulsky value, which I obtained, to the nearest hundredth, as 0.22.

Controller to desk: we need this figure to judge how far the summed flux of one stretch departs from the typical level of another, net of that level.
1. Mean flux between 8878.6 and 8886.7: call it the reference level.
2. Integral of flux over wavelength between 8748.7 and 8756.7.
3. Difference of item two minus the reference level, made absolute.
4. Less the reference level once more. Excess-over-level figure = 42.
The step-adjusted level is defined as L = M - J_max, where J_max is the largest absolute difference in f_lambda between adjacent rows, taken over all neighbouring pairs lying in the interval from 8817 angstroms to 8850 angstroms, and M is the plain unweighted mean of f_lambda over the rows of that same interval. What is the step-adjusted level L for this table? 4.1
